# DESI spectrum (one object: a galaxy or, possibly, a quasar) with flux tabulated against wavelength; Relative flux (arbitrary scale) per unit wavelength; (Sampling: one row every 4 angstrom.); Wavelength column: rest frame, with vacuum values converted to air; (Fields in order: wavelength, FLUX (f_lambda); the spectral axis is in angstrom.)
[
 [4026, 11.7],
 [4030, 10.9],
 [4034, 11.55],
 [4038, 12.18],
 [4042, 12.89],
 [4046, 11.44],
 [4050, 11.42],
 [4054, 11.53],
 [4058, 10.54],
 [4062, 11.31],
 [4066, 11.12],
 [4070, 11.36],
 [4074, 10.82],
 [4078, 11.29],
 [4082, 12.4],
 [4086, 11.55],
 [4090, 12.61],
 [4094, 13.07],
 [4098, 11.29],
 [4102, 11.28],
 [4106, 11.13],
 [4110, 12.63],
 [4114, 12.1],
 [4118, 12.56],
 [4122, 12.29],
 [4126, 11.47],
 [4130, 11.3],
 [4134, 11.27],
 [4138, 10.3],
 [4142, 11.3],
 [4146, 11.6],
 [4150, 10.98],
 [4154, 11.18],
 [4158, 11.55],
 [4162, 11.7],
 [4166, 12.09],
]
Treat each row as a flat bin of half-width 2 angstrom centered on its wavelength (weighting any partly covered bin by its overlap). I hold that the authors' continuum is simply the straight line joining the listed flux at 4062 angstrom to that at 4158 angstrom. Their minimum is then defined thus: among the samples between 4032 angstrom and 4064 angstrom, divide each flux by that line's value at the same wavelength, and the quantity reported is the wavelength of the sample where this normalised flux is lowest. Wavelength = 4058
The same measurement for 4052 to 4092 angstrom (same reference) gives 4058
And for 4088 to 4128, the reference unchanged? 4106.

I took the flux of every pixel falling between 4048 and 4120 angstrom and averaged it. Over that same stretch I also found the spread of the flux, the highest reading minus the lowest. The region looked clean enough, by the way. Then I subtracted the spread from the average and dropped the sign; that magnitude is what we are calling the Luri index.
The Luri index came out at 9.1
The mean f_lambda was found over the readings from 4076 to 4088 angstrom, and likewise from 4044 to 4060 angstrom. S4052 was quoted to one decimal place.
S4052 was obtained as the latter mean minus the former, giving -0.5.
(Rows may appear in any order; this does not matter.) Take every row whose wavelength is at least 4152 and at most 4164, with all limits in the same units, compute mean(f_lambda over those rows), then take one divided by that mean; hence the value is 0.087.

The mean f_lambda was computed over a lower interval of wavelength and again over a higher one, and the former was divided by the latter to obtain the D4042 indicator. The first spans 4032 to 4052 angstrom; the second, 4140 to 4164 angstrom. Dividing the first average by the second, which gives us 1.04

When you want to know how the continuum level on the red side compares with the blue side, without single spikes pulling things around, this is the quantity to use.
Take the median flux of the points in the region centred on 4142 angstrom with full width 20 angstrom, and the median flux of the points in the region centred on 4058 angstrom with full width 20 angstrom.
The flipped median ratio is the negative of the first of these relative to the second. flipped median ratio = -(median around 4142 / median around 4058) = -0.996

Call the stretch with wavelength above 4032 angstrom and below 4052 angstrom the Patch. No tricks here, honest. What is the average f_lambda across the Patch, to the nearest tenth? 11.9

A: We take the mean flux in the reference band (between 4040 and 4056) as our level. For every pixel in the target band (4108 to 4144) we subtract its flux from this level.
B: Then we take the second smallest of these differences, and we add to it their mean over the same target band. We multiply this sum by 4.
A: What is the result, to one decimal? -2.4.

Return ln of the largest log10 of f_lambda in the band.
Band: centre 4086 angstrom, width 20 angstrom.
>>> 0.11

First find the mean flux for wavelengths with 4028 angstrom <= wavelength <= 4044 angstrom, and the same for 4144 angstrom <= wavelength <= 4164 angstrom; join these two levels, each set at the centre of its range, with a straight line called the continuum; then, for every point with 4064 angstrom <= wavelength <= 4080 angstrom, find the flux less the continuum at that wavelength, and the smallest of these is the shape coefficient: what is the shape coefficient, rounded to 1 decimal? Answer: -0.9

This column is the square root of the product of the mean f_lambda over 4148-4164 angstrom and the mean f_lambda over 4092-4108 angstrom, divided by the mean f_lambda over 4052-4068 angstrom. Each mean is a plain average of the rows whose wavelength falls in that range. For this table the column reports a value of 1.04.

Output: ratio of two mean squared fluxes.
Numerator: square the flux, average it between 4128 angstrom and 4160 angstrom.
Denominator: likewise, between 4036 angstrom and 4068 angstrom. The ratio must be 0.94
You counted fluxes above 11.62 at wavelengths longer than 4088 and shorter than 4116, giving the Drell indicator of 4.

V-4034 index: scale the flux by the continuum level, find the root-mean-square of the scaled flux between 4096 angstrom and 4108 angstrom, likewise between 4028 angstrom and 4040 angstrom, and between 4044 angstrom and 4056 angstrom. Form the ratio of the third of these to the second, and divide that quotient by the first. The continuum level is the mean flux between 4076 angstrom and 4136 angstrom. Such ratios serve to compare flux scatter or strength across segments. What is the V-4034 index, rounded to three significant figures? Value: 1.05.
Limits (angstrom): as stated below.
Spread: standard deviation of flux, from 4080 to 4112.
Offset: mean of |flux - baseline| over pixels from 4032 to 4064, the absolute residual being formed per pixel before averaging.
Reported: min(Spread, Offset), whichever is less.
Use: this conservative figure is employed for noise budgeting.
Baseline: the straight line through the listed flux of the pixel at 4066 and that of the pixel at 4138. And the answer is 0.45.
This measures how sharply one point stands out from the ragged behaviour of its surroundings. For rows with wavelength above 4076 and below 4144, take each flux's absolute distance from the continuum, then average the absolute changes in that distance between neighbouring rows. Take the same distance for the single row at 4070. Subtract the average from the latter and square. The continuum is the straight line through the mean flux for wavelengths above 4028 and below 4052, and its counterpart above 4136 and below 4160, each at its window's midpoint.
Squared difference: 0.15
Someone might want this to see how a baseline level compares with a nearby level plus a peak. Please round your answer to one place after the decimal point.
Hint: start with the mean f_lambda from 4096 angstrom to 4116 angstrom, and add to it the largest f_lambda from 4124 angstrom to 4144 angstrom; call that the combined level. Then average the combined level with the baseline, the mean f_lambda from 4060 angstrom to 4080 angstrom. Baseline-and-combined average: 17.2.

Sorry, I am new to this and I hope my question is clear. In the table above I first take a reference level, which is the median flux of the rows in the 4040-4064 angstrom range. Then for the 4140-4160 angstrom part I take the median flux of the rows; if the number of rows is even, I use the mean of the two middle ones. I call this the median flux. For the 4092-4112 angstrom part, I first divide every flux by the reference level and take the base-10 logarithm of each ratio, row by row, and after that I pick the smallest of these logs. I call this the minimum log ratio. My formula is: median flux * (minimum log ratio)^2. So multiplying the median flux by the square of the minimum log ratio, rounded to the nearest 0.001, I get 0.002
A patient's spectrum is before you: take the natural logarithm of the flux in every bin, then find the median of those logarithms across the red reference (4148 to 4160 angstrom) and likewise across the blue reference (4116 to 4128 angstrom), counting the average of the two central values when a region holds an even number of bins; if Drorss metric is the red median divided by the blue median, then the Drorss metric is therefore 0.96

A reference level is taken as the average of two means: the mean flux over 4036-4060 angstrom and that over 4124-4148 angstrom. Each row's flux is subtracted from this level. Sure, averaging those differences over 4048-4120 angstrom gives -0.23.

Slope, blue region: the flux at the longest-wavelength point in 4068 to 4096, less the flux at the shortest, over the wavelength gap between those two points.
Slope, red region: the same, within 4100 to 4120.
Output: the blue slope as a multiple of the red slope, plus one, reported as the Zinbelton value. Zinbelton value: 1.9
